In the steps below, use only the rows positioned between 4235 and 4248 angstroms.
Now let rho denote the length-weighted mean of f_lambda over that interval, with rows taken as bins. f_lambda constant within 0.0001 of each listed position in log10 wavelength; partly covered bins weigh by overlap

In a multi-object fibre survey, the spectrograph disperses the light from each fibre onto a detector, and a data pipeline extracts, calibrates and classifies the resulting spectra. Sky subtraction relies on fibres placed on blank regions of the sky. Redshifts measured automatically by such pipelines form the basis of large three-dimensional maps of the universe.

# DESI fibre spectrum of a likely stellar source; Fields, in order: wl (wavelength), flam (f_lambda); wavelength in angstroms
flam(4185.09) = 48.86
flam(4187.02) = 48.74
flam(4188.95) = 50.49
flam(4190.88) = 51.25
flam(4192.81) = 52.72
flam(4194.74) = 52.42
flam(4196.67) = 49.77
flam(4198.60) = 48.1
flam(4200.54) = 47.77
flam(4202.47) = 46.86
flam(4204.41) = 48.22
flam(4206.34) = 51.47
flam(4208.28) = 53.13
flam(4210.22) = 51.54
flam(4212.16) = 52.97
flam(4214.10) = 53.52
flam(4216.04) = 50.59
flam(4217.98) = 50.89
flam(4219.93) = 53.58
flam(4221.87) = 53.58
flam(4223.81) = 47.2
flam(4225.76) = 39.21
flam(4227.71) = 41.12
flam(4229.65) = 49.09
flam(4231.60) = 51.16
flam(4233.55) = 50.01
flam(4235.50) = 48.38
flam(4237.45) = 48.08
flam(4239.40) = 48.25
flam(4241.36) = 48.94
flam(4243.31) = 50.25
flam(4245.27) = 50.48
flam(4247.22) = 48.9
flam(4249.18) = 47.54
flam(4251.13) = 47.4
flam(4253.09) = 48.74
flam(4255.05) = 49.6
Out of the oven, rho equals 49.1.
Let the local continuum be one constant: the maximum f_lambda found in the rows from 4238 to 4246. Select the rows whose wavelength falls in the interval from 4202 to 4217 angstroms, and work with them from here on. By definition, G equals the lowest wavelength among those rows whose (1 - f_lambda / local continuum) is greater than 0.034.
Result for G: 4202.47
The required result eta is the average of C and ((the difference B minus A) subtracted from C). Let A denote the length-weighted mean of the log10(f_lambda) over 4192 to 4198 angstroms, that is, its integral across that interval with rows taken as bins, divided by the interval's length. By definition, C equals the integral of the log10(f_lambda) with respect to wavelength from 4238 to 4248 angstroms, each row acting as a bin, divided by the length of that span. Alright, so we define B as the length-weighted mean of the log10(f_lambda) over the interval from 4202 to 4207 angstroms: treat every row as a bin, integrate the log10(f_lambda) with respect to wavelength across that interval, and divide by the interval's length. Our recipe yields 1.70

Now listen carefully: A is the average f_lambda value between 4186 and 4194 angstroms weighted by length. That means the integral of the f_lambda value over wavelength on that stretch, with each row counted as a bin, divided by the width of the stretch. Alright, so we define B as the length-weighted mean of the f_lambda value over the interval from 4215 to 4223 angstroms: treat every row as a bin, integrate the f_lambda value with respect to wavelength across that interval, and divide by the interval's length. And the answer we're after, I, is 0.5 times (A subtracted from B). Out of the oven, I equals 0.6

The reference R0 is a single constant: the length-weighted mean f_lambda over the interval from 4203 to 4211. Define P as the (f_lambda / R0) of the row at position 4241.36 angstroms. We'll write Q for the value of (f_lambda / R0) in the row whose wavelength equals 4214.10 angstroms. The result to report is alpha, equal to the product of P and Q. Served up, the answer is 1.01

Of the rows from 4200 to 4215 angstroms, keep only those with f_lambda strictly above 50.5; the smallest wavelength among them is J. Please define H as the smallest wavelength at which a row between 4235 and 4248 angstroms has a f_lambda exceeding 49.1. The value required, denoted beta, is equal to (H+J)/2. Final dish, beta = 4224.8 angstroms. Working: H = 4243.31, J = 4206.34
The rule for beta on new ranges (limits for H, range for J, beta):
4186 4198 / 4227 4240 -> 4210.3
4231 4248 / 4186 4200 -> 4211.2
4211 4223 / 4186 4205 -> 4201.5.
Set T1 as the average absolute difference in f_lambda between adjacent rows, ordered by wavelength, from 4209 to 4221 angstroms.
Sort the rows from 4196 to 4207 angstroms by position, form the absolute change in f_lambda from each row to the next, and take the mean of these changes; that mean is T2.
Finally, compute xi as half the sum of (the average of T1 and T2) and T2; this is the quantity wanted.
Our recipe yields 1.5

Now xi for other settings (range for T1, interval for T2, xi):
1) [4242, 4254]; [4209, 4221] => 1.4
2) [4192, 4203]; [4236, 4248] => 0.9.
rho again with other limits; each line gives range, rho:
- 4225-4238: 46.8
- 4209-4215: 52.7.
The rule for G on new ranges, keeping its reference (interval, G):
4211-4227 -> 4223.81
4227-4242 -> 4227.71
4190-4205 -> 4198.60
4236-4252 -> 4237.45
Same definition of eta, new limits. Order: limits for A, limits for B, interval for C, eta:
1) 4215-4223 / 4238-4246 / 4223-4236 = 1.68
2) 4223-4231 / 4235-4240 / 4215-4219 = 1.68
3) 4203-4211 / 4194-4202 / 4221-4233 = 1.68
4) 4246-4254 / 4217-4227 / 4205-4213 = 1.72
